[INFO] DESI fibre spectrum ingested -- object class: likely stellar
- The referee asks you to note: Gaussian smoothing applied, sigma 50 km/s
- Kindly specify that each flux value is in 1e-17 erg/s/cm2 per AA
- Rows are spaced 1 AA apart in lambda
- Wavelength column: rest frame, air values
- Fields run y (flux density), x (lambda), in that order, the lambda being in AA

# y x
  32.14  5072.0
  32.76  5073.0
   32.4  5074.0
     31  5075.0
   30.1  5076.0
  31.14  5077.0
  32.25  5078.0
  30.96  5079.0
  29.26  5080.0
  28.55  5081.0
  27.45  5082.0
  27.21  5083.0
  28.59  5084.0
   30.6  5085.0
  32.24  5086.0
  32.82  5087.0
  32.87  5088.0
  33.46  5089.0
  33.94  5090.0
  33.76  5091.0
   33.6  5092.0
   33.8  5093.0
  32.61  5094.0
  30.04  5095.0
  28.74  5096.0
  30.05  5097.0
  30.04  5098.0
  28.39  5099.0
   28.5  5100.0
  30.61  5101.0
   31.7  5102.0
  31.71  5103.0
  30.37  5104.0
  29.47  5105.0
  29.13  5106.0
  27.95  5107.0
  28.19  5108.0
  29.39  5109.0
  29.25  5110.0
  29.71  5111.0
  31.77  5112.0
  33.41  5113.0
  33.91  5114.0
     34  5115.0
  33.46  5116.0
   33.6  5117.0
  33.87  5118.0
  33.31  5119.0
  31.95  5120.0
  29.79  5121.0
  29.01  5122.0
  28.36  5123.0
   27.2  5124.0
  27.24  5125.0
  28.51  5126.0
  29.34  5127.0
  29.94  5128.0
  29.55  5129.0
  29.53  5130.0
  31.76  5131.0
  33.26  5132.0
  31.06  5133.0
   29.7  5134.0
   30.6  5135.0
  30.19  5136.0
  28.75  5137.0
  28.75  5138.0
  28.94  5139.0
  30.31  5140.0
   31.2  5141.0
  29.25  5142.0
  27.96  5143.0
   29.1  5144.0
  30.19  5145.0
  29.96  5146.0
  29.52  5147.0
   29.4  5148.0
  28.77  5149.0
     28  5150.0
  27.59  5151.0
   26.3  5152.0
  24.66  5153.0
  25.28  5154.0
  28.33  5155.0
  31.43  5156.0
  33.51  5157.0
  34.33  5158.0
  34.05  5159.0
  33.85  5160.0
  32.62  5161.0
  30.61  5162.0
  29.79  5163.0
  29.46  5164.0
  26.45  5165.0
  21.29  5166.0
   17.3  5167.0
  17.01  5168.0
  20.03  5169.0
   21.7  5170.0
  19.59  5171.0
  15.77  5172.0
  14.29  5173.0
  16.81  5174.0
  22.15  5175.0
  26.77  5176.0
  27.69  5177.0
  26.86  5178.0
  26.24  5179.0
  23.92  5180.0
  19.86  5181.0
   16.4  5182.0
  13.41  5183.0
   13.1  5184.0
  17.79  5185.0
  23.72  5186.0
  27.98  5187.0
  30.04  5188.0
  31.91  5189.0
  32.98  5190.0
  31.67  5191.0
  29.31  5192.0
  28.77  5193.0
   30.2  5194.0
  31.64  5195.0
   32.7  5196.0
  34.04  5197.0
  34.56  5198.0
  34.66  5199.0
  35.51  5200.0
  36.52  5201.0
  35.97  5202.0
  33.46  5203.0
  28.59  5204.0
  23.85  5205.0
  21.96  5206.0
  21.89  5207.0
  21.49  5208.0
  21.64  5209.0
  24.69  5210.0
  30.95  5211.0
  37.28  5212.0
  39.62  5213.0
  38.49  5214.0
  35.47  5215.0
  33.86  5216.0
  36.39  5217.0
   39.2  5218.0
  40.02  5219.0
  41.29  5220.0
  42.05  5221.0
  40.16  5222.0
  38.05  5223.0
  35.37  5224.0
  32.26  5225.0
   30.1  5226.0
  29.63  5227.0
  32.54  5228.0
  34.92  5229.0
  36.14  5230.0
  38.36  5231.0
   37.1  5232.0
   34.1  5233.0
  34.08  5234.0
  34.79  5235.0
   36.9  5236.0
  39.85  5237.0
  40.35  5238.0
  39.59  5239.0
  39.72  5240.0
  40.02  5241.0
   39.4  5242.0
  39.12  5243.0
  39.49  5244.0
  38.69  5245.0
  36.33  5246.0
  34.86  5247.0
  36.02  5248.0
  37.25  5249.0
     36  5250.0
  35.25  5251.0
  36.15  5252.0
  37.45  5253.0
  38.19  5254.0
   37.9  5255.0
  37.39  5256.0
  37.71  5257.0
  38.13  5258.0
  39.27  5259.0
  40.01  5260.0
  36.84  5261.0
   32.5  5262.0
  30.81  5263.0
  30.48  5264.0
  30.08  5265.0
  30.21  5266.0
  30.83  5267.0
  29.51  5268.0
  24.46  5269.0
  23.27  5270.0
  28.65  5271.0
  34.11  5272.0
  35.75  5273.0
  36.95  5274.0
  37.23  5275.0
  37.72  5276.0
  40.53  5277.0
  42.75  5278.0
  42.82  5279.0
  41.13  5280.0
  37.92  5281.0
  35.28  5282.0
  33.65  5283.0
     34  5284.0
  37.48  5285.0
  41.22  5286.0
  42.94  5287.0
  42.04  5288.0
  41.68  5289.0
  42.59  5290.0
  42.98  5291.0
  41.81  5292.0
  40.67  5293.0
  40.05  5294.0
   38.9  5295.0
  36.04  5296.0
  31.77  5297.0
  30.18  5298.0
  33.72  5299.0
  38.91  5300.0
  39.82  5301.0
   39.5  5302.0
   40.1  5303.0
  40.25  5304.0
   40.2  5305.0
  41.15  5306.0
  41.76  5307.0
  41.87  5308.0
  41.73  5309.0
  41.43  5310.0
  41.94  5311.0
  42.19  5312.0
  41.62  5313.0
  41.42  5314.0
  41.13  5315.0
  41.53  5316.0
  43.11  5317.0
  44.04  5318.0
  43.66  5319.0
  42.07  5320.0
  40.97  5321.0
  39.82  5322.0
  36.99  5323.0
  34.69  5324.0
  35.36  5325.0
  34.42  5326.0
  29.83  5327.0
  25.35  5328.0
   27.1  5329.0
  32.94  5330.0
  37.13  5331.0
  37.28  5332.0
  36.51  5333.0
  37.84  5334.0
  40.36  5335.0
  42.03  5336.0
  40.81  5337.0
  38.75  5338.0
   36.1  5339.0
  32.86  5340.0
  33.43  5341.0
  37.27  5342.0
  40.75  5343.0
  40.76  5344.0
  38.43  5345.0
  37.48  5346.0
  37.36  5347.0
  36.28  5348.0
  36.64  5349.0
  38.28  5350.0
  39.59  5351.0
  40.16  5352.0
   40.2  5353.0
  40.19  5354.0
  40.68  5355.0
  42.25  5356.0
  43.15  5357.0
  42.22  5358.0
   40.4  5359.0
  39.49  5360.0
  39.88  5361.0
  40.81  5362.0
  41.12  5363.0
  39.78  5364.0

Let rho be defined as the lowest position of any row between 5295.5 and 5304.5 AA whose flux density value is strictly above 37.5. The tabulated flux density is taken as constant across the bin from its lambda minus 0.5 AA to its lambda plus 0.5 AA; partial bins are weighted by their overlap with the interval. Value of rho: 5300.0 AA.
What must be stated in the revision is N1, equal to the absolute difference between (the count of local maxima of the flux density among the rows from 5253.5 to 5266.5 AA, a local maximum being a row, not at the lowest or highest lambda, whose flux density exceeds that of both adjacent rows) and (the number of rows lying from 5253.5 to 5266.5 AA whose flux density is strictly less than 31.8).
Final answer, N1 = 3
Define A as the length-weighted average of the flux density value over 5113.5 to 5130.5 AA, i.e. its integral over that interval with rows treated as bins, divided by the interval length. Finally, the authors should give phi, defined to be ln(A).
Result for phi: 3.43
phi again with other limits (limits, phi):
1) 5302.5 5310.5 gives 3.72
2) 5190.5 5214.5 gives 3.43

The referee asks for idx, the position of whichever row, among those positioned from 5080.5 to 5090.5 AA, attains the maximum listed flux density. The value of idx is 5090.0 AA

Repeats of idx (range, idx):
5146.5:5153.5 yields 5147.0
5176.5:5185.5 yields 5177.0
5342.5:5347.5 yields 5344.0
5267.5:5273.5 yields 5273.0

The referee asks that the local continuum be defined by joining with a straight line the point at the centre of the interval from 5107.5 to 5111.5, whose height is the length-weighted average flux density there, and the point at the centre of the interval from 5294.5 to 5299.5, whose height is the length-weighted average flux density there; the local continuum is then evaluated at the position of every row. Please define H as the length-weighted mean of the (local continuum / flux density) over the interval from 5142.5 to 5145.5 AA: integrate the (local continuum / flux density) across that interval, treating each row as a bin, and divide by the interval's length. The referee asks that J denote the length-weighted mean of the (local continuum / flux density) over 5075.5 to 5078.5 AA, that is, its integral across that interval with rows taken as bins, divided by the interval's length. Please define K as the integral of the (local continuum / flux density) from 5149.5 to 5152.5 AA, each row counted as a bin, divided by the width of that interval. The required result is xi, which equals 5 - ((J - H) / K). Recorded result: 5.11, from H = 1.034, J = 0.91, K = 1.11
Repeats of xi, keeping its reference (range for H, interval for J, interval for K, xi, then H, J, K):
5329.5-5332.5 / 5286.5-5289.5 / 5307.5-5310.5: 5.22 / 0.982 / 0.80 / 0.83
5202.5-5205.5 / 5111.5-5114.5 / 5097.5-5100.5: 5.24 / 1.127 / 0.89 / 1.00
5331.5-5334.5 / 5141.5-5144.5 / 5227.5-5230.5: 4.89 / 0.943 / 1.04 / 0.94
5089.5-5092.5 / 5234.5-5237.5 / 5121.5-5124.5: 4.97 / 0.848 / 0.88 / 1.05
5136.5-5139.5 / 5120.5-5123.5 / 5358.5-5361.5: 5.03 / 1.037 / 1.01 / 0.90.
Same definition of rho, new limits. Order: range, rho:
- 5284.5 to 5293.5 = 5286.0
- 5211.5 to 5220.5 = 5213.0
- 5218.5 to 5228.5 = 5219.0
